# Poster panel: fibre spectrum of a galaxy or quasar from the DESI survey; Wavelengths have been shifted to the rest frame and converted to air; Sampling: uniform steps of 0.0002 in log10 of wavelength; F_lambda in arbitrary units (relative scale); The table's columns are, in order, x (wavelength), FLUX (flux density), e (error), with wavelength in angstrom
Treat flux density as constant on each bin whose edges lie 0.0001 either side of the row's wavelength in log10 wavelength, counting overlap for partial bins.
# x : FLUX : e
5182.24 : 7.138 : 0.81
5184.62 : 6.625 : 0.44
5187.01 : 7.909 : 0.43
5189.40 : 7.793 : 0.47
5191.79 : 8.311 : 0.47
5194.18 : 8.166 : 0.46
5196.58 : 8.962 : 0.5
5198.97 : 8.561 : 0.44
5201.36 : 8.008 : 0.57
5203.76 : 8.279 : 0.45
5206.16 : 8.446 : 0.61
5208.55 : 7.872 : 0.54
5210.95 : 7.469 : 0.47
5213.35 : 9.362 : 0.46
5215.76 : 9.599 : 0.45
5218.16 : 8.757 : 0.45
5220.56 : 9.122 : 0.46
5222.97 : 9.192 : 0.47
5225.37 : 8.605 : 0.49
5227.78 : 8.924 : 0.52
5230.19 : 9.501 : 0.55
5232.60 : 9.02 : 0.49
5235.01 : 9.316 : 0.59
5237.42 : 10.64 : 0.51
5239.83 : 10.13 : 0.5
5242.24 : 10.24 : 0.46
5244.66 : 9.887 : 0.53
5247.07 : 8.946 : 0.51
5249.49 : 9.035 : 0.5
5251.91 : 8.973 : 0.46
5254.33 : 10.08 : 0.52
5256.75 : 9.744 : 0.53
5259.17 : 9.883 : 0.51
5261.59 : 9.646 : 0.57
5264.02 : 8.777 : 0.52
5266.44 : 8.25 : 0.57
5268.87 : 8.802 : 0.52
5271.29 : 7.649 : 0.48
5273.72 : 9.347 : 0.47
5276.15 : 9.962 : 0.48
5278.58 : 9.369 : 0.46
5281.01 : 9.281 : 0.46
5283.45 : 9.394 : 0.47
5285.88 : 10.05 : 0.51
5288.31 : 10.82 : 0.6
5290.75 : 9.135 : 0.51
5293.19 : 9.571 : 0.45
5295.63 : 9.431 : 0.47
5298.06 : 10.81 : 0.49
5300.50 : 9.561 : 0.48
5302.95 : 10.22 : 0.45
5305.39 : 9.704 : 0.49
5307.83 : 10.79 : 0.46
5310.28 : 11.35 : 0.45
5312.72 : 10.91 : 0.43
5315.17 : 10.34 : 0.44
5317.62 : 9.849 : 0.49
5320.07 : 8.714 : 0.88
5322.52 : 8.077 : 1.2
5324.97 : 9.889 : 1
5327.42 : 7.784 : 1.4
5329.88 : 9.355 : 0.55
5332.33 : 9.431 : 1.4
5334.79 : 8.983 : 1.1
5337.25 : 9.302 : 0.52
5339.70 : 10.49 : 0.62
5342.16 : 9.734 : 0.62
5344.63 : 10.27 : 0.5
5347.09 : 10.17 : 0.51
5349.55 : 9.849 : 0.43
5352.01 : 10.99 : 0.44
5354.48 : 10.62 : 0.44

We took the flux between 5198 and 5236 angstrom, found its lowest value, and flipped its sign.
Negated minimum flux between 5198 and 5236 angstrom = -7.5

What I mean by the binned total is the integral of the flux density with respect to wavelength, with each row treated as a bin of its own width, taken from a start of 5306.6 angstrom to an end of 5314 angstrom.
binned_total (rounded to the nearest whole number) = 81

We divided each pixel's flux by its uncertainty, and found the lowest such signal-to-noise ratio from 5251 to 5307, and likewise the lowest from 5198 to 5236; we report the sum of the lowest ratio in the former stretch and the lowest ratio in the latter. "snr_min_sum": 28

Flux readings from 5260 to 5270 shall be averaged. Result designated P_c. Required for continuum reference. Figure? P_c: 8.9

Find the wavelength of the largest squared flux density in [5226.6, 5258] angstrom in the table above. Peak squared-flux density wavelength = 5237.42 angstrom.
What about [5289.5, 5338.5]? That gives 5310.28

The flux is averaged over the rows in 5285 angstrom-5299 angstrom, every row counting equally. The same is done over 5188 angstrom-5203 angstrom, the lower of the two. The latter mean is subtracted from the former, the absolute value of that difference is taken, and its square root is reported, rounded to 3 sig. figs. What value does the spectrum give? 1.29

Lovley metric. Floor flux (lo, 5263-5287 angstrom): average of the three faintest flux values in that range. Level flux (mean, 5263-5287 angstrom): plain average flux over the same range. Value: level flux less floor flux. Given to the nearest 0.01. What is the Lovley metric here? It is 0.86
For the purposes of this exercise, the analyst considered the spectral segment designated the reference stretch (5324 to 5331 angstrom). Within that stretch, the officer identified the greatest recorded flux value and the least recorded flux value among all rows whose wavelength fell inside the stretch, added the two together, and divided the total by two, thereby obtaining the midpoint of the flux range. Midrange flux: 8.8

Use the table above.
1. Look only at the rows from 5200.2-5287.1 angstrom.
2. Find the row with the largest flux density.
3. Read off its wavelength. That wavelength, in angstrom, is 5237.42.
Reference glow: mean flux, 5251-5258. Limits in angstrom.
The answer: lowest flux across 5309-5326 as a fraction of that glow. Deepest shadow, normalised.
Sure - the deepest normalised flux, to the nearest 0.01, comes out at 0.84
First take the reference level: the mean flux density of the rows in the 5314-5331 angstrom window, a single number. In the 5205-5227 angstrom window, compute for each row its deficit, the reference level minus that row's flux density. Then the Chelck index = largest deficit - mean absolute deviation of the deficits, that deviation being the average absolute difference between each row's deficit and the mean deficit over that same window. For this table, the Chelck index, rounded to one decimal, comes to 1.1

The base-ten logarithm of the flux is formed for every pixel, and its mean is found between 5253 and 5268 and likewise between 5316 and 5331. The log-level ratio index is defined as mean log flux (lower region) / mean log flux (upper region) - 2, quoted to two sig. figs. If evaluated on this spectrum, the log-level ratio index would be -0.98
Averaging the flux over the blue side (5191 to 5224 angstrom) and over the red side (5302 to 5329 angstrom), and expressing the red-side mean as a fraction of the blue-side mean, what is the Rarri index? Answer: 1.14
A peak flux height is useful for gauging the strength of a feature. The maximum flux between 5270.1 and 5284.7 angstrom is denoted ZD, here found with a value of 9.962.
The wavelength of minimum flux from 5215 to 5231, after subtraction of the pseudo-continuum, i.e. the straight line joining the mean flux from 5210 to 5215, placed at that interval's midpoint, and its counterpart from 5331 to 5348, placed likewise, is 5225.37 angstrom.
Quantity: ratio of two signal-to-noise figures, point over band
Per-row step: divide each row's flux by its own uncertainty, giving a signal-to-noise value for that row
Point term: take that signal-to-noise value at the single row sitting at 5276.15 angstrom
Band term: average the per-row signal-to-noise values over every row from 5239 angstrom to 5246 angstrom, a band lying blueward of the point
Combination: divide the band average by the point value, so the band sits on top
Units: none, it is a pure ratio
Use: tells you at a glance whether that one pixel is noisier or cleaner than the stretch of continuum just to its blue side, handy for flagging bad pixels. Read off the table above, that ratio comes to 0.98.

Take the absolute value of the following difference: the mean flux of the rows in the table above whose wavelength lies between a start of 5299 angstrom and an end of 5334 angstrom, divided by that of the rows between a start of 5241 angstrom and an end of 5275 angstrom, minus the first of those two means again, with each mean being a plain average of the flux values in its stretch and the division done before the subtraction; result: 8.7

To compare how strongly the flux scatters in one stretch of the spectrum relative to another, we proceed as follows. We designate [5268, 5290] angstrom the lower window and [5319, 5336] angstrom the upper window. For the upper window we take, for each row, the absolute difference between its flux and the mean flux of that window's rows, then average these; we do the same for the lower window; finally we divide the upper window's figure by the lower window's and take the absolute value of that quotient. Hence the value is 1.03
